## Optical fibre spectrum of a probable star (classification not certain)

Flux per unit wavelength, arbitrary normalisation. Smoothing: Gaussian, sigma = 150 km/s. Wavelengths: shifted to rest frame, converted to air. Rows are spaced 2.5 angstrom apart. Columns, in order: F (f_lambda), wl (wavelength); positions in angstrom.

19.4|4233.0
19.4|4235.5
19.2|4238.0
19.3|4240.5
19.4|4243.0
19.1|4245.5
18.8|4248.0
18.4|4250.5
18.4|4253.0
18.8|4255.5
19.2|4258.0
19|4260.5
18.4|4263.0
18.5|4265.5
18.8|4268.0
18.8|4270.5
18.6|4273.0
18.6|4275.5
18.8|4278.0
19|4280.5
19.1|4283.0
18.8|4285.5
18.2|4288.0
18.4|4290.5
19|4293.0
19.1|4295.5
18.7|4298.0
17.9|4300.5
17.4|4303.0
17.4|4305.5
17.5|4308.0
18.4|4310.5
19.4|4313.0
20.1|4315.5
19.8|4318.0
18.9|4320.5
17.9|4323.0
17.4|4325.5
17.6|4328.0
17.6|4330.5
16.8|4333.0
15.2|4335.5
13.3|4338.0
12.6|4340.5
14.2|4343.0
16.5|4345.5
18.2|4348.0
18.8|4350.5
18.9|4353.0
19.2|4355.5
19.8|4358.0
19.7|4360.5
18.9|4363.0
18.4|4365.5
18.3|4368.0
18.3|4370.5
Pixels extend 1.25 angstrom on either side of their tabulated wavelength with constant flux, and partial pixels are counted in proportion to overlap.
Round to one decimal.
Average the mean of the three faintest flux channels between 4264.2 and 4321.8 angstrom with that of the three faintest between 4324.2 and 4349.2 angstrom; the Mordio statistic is 15.4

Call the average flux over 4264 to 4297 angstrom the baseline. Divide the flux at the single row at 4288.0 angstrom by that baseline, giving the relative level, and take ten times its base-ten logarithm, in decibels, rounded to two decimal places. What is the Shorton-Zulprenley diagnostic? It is -0.13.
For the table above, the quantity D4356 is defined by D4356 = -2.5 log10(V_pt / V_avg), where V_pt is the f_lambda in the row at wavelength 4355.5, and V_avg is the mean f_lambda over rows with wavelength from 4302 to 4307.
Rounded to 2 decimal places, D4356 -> -0.11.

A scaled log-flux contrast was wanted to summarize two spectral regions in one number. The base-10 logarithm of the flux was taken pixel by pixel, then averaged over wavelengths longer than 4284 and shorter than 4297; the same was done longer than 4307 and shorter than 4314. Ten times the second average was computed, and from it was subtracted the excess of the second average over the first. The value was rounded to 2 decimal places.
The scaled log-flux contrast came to 12.66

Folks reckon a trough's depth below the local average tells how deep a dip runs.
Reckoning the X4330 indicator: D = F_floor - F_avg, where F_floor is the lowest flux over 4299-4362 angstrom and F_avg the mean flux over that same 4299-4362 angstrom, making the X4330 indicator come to -5.0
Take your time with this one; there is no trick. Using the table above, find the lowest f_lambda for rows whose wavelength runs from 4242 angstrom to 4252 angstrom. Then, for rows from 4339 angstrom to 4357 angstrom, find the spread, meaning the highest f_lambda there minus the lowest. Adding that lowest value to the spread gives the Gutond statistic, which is 25.0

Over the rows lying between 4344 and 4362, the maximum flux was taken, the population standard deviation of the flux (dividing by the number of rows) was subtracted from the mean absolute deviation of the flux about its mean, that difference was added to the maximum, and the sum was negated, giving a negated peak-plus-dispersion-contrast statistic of -19.5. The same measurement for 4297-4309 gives -18.6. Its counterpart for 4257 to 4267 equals -19.2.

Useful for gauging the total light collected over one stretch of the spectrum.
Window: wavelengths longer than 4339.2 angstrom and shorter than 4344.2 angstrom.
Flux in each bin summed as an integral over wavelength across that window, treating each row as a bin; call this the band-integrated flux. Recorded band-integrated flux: 67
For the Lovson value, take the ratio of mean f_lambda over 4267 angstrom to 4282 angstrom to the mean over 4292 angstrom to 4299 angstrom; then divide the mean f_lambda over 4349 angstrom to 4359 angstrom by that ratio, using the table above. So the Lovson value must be 19.3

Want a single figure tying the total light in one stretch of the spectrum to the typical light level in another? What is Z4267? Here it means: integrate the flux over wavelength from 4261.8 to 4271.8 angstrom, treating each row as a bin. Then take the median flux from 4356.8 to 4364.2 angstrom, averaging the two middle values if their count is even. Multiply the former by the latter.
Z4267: 3669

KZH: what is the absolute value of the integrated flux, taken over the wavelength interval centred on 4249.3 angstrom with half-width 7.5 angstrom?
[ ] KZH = 282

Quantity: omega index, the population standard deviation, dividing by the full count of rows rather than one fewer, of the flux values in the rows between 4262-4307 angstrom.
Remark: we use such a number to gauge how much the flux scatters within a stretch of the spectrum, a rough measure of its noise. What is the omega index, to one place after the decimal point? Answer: 0.5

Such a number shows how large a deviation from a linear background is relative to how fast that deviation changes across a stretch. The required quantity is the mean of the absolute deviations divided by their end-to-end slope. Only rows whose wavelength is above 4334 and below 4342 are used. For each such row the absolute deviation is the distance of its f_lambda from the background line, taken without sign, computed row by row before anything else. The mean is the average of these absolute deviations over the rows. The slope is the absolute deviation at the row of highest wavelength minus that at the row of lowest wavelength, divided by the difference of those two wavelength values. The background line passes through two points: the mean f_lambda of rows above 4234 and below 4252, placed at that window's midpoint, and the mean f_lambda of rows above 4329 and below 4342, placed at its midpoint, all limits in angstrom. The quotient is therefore 3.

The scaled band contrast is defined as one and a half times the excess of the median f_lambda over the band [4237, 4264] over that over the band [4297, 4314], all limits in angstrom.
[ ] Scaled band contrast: 1.65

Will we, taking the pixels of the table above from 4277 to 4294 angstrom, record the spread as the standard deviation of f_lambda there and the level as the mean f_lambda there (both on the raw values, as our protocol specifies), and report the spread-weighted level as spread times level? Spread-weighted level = 6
